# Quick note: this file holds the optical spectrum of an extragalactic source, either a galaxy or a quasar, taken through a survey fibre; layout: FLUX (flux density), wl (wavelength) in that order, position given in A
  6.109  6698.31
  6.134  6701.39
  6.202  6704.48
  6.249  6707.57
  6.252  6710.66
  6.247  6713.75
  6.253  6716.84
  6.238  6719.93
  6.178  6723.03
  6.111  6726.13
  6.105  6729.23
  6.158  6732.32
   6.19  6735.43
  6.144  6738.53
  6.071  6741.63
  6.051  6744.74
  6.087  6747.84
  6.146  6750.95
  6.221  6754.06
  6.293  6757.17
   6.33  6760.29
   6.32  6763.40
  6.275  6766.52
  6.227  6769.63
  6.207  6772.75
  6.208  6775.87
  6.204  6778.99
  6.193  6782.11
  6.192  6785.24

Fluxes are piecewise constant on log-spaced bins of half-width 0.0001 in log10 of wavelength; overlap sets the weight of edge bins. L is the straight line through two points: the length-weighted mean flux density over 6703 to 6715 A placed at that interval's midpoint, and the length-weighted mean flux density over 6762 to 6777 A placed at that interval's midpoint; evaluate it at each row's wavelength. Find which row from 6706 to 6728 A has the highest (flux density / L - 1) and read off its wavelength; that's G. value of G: 6710.66 A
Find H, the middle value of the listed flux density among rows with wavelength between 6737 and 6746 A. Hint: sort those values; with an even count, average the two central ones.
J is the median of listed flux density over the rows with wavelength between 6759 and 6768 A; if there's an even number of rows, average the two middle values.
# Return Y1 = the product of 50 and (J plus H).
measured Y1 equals 620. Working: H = 6.07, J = 6.32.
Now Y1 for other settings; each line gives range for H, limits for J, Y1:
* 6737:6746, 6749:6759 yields 615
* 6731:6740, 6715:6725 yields 620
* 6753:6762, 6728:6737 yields 623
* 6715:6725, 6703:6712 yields 624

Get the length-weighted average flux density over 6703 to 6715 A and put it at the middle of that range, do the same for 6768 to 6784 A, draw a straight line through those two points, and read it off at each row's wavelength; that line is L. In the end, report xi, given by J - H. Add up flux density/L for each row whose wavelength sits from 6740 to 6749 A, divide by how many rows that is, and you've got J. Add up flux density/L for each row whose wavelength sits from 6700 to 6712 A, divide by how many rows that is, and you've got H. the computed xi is -0.020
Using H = 1.00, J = 0.98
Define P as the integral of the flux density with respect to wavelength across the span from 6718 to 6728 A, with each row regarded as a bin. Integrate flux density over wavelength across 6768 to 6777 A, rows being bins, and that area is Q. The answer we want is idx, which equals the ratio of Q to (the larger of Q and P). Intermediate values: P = 62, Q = 56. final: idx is 0.91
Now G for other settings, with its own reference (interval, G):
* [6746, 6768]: 6760.29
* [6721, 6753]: 6735.43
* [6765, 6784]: 6766.52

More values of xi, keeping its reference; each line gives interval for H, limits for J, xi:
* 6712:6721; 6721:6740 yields -0.015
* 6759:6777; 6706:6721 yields -0.006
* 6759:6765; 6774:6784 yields -0.019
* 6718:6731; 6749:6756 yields 0.006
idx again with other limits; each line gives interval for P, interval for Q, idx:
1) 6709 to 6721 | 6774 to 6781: 0.58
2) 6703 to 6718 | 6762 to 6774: 0.80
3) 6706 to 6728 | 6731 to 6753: 0.98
